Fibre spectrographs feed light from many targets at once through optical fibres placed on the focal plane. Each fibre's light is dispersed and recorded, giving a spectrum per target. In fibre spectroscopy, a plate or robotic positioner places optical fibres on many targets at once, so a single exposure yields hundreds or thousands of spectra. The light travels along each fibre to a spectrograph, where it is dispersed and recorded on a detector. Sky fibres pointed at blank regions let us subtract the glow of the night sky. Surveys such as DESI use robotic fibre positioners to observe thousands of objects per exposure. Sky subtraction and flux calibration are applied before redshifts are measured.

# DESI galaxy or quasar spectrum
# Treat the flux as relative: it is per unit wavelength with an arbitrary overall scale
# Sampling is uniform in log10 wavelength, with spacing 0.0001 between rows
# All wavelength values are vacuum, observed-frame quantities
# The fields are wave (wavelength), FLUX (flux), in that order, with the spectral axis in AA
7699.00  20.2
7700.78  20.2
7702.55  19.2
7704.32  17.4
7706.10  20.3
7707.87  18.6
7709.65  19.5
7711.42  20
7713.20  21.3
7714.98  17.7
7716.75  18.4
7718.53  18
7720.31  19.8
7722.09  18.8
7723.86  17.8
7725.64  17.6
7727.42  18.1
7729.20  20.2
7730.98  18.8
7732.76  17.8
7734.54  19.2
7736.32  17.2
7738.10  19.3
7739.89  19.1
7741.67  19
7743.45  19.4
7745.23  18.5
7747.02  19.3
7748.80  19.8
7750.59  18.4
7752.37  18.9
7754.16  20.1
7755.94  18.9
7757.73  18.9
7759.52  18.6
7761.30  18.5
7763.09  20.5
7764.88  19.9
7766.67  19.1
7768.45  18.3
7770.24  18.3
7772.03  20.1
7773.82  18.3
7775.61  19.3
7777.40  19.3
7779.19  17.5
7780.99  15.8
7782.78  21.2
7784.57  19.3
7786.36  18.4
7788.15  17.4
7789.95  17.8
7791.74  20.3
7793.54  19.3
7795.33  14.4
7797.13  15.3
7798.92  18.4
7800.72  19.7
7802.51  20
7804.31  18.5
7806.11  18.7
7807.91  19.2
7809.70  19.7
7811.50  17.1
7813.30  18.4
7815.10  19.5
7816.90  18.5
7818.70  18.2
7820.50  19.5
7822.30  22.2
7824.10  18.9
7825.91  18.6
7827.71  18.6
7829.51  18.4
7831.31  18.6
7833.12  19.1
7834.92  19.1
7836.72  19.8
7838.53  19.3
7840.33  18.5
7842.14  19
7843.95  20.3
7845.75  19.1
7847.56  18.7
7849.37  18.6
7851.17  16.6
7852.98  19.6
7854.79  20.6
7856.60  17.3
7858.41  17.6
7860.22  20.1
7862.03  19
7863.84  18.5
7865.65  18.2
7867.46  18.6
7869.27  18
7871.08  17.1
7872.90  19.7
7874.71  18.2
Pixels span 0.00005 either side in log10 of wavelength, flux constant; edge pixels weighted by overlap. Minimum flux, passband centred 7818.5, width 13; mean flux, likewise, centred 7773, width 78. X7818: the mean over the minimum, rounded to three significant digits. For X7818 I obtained 1.03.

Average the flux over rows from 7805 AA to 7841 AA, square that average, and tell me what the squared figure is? 361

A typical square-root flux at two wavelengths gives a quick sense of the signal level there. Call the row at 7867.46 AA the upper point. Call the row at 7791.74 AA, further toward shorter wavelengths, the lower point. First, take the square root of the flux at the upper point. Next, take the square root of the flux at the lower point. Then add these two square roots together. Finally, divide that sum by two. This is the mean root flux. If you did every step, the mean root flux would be 4.41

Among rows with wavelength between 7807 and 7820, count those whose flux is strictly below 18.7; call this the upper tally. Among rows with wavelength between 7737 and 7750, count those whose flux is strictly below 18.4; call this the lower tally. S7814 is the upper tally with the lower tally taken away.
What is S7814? 4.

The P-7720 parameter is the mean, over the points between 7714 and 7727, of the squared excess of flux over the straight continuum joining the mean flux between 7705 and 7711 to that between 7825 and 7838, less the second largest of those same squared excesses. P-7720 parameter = -1.2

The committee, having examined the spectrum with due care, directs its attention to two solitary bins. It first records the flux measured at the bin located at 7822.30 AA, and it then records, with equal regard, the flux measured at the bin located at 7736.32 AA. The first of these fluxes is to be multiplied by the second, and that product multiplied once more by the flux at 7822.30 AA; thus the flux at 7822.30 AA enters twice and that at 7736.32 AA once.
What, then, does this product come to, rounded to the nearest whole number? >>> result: 8477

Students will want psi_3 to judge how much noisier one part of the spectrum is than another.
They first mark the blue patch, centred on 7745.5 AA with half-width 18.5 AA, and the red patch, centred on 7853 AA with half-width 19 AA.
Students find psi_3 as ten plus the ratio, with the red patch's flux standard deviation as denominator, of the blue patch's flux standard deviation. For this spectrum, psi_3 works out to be 10.8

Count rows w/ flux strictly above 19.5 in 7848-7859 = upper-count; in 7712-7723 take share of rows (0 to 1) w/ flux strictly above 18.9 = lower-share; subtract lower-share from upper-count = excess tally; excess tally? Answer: 1.7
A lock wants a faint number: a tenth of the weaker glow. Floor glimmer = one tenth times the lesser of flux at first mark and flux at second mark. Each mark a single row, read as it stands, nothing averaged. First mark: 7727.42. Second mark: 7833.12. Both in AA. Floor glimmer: 1.81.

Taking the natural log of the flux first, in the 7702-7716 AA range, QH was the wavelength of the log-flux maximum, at 7713.20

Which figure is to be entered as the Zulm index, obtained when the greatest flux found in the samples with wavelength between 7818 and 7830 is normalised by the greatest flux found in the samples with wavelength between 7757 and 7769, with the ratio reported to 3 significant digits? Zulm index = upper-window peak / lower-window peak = 1.08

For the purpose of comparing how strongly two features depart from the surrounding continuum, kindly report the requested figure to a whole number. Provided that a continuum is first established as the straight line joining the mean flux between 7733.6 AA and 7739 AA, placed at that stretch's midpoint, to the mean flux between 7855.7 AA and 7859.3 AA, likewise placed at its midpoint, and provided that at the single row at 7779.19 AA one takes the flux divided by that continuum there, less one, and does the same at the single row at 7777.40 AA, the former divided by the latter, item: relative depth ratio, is -1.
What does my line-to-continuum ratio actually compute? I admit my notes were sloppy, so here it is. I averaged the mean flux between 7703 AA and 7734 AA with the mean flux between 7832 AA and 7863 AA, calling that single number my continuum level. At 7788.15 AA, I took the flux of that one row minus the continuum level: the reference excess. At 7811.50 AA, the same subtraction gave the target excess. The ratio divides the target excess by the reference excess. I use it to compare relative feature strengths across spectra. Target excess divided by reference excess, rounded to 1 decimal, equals 1.2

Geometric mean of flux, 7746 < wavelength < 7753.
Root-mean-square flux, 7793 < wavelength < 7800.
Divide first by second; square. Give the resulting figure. 1.27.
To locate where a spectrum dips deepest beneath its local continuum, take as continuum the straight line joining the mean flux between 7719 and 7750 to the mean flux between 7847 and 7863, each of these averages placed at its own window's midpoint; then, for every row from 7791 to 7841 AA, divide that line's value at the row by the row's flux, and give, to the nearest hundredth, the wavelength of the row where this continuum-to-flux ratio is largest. 7795.33 AA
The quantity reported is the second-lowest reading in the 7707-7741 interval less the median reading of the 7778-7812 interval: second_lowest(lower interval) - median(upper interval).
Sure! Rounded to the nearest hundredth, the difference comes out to -0.90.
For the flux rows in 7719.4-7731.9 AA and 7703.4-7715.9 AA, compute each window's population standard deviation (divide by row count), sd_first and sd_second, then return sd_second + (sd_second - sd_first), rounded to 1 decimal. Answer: 1.7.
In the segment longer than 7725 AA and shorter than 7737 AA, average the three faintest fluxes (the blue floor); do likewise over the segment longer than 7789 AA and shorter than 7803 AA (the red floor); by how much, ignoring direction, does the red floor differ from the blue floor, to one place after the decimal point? 1.7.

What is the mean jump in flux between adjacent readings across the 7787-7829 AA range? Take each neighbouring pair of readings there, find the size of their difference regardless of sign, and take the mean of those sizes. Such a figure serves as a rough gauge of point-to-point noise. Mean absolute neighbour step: 1.4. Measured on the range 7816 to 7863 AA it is 1.1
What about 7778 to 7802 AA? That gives 2.1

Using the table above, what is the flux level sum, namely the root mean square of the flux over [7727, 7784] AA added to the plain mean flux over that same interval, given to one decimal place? 37.9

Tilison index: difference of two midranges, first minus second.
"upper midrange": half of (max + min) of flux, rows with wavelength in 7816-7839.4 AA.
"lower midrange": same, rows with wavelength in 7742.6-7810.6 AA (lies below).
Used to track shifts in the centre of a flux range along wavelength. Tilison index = 2.4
